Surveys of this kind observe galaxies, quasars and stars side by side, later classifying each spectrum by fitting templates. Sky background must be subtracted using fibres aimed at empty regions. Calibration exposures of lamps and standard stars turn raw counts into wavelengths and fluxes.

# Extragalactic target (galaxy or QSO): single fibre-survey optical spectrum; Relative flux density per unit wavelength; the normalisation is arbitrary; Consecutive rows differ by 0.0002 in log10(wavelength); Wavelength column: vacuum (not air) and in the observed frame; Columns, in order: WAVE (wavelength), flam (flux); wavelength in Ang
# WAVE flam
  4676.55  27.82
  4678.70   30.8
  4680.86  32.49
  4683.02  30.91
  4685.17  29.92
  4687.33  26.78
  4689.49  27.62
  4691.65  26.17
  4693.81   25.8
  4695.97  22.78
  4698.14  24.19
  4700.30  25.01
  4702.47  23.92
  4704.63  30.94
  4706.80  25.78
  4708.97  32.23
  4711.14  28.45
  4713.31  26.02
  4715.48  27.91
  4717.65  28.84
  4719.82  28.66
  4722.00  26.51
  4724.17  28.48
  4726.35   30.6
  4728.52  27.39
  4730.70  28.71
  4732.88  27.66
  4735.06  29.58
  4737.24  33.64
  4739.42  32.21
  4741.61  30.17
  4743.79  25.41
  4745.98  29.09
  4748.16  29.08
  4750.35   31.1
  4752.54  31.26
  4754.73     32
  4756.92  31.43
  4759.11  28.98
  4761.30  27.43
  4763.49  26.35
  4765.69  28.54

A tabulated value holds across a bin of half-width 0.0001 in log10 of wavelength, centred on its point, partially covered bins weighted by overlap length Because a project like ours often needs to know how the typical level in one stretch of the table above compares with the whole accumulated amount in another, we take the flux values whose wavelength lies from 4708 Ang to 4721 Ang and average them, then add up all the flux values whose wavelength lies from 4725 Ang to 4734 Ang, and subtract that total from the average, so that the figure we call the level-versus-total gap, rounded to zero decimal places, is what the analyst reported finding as -86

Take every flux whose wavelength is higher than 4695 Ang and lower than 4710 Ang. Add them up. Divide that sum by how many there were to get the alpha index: 26.4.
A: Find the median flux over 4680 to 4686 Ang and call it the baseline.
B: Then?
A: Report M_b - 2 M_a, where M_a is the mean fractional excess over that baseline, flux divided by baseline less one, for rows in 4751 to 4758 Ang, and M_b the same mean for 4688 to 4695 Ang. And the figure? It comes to -0.18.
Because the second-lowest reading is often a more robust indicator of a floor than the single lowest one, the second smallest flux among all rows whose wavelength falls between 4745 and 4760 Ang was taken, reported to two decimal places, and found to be 29.08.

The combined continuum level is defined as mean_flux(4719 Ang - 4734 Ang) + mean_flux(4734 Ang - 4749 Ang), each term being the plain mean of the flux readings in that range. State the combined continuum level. 58.2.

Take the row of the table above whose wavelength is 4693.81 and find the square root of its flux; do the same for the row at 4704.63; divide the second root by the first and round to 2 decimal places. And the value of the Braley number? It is 1.10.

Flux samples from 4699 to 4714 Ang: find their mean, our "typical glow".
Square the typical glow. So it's 755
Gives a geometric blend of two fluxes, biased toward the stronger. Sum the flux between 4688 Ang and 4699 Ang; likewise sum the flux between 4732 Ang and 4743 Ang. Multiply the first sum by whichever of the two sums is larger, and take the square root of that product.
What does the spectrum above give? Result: 139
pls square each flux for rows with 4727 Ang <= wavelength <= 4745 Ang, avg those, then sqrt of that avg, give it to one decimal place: 29.5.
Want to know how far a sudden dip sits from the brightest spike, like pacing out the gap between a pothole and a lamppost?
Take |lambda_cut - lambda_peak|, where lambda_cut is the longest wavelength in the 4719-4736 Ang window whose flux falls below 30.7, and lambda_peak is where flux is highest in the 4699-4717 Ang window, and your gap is 26.1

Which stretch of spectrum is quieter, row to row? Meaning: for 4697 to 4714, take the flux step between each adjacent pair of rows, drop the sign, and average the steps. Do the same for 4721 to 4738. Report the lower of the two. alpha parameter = 2.24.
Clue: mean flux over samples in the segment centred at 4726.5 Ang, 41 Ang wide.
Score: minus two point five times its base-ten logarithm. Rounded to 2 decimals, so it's -3.65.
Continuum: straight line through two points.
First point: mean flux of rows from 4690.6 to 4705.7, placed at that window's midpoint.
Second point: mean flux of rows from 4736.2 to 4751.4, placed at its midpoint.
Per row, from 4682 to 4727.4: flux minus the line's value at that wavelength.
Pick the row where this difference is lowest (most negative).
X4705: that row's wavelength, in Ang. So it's 4695.97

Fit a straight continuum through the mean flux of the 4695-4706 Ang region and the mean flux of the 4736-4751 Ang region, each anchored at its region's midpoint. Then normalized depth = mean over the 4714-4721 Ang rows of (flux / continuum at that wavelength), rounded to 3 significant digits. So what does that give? 1.04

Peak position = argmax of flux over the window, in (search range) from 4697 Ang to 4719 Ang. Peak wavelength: 4708.97 Ang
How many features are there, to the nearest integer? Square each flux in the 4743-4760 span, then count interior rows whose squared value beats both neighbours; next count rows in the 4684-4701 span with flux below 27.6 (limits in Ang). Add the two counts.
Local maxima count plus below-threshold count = 8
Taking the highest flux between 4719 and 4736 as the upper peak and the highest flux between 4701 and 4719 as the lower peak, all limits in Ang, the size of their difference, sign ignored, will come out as 1.6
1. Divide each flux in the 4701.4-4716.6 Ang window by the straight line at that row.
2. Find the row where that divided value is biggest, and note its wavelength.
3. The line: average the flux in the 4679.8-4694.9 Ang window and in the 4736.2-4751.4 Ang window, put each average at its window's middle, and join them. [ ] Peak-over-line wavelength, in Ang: 4708.97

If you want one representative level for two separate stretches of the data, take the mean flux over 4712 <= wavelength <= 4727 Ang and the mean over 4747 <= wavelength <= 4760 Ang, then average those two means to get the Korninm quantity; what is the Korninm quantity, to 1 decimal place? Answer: 29.4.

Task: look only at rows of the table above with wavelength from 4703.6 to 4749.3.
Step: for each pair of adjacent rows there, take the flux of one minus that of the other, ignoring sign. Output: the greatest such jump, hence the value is 6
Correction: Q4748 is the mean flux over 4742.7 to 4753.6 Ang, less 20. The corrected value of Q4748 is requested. 9.2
